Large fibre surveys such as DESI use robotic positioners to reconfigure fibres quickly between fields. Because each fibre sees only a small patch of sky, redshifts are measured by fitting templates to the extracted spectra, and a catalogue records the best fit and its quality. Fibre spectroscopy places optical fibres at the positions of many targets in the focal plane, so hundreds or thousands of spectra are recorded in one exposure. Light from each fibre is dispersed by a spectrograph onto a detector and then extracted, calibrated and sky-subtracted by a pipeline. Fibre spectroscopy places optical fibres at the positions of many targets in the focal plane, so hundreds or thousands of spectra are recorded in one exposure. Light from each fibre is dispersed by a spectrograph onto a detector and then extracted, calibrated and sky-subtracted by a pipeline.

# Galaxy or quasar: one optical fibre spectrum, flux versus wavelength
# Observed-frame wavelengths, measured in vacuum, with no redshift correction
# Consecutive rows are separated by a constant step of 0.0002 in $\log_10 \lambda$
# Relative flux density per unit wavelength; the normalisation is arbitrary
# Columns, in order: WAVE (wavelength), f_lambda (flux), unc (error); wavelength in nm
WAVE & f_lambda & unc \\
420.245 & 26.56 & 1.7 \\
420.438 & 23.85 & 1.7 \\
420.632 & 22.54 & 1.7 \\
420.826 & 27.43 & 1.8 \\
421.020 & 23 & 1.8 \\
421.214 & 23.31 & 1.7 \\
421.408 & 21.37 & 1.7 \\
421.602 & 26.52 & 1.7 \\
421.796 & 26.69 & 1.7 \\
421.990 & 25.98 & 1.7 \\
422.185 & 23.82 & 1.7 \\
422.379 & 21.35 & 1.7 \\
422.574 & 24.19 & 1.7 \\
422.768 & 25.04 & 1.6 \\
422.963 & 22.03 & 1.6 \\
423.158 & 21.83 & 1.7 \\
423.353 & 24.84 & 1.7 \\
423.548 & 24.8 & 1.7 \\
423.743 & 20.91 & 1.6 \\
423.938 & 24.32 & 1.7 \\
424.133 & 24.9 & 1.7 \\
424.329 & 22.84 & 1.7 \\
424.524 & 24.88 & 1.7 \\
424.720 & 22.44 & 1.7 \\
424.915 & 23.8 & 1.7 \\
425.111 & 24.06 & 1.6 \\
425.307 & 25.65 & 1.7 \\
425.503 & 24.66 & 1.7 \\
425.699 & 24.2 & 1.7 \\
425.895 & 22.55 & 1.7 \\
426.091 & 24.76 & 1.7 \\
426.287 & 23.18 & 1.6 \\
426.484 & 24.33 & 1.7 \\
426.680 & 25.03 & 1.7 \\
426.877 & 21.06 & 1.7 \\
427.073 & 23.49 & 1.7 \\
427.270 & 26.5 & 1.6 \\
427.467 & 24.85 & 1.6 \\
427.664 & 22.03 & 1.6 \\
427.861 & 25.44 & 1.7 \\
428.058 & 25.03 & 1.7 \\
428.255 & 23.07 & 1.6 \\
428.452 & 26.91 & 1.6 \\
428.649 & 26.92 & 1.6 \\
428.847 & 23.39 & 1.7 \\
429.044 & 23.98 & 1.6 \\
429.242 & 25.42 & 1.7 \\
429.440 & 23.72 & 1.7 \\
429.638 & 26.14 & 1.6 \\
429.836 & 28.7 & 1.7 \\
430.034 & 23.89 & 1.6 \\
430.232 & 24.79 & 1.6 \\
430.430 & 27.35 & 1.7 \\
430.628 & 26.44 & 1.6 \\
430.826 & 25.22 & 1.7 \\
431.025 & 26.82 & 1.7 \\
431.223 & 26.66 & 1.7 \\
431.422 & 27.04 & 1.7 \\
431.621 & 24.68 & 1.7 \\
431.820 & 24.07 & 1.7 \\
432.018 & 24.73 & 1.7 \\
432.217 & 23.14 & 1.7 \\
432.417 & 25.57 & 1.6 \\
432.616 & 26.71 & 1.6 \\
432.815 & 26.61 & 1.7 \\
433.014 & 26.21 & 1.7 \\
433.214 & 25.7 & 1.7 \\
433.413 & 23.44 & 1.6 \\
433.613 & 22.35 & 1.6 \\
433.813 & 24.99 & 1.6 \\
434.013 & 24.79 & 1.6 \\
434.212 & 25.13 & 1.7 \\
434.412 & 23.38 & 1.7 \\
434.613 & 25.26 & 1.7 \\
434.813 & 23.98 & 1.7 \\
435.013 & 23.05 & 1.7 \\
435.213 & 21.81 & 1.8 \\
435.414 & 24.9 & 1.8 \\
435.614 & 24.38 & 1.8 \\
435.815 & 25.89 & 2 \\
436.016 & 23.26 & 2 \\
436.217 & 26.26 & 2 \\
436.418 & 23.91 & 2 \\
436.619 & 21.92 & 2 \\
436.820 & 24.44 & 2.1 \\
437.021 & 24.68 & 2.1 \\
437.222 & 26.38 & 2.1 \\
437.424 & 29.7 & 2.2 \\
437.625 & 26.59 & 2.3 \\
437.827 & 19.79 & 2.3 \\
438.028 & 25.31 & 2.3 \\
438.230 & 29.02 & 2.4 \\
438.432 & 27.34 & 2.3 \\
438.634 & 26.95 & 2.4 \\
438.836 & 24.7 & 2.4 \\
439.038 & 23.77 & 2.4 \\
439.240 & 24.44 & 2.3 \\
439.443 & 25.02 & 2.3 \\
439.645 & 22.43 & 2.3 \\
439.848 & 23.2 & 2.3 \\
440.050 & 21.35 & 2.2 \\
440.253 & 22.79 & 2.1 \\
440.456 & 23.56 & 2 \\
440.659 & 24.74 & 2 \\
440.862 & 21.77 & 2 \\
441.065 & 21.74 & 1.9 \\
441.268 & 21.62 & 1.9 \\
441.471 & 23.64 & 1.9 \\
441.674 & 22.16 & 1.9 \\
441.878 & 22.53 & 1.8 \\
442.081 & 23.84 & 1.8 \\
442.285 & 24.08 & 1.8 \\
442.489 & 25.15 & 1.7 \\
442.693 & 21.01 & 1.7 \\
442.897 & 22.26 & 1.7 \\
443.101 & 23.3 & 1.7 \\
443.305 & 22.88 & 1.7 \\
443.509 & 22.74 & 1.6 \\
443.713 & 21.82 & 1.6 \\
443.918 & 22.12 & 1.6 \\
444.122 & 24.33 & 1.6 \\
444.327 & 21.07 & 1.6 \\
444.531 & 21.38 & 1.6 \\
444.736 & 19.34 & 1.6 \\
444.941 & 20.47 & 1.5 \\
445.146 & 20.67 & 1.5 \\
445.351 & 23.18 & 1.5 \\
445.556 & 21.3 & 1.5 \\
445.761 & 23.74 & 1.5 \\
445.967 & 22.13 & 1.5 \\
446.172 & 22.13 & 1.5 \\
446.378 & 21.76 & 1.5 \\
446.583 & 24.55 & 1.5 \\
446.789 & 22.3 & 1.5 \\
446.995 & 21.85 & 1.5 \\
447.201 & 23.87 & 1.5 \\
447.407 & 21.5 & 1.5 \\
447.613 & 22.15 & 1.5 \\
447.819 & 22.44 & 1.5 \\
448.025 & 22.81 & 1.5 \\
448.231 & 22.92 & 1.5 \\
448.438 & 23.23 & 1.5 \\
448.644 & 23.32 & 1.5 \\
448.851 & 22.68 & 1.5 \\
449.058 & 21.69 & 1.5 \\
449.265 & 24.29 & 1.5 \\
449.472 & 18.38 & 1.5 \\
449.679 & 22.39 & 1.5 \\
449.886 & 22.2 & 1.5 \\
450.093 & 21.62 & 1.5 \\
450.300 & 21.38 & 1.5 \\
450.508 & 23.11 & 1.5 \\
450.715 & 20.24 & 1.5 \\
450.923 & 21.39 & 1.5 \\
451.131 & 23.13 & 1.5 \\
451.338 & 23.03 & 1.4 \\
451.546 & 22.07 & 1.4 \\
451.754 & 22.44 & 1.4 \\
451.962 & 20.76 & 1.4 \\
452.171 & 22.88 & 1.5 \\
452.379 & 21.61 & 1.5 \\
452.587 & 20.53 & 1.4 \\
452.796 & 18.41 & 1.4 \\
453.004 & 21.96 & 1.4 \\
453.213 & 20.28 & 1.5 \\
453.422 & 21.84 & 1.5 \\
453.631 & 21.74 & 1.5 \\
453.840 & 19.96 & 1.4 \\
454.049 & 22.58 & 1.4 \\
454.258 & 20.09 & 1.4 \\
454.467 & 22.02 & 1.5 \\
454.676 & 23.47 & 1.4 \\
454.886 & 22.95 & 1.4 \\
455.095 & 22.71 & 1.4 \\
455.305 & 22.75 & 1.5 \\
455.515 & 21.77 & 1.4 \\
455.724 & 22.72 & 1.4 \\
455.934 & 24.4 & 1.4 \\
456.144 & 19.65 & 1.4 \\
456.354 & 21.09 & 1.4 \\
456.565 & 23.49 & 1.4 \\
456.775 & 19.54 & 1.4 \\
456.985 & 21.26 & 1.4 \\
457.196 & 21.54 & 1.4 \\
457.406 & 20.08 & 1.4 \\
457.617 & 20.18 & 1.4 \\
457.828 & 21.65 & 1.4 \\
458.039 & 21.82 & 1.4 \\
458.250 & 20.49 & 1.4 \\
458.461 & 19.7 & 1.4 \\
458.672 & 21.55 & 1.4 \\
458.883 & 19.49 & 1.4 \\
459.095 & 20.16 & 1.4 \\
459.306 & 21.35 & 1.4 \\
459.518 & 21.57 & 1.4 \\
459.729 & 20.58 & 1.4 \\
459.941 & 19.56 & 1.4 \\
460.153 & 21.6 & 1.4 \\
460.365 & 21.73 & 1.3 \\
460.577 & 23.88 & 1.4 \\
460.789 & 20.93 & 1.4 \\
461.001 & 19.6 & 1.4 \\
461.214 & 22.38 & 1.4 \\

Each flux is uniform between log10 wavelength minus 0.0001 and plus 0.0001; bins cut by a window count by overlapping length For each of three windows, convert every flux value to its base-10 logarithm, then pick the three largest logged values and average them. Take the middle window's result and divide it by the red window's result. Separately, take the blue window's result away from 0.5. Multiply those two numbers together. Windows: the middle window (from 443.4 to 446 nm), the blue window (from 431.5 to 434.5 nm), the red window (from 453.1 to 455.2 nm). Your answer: -0.932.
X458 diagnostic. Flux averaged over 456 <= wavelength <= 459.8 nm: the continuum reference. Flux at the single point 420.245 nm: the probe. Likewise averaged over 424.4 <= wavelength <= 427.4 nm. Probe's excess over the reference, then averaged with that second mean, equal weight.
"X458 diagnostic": 14.9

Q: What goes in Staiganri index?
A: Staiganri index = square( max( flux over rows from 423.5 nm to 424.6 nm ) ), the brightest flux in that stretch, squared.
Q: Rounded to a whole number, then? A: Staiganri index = 620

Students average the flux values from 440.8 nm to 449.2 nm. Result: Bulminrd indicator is 22.4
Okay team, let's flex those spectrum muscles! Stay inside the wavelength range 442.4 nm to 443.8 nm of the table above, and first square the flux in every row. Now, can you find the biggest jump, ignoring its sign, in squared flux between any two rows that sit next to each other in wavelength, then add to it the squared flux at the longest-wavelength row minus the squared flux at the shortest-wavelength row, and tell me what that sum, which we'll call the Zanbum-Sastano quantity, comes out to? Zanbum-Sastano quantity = 35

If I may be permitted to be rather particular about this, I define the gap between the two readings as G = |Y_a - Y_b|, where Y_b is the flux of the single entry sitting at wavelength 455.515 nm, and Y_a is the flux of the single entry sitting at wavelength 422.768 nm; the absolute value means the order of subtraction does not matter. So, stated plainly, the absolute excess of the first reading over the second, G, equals 3.3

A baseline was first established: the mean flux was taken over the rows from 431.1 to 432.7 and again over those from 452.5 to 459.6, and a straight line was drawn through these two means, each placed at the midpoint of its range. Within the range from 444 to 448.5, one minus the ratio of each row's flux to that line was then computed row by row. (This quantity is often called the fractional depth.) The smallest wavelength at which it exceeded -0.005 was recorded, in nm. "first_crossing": 444.327 nm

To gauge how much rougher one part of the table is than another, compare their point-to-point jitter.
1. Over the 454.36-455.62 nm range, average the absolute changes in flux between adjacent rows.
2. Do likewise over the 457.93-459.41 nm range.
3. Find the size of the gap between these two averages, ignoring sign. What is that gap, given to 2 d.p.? 0.67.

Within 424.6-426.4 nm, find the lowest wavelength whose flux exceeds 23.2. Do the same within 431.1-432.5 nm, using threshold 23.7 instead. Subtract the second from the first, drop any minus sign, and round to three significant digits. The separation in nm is 6.31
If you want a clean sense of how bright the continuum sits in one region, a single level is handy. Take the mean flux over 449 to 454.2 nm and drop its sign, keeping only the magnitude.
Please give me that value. 21.6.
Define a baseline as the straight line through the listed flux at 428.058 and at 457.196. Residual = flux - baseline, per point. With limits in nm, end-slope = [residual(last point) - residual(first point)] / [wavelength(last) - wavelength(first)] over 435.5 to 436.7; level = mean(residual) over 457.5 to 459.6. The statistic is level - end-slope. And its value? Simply 1.7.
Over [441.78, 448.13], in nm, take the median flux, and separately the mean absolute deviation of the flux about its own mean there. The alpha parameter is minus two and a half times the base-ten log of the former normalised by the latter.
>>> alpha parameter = -3.35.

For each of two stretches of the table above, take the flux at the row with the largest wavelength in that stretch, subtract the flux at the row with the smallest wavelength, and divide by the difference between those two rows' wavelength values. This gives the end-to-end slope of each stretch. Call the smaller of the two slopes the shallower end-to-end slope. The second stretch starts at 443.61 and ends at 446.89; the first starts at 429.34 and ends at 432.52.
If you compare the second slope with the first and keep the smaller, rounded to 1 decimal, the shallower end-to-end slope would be 0.2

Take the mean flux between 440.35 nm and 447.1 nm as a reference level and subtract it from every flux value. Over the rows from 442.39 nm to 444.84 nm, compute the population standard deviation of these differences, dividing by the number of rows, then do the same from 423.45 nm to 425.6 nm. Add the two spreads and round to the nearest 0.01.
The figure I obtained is 2.80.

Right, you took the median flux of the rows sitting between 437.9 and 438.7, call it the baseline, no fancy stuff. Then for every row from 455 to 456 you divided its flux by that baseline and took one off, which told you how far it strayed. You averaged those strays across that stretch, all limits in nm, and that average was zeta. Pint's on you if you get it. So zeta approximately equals -0.16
